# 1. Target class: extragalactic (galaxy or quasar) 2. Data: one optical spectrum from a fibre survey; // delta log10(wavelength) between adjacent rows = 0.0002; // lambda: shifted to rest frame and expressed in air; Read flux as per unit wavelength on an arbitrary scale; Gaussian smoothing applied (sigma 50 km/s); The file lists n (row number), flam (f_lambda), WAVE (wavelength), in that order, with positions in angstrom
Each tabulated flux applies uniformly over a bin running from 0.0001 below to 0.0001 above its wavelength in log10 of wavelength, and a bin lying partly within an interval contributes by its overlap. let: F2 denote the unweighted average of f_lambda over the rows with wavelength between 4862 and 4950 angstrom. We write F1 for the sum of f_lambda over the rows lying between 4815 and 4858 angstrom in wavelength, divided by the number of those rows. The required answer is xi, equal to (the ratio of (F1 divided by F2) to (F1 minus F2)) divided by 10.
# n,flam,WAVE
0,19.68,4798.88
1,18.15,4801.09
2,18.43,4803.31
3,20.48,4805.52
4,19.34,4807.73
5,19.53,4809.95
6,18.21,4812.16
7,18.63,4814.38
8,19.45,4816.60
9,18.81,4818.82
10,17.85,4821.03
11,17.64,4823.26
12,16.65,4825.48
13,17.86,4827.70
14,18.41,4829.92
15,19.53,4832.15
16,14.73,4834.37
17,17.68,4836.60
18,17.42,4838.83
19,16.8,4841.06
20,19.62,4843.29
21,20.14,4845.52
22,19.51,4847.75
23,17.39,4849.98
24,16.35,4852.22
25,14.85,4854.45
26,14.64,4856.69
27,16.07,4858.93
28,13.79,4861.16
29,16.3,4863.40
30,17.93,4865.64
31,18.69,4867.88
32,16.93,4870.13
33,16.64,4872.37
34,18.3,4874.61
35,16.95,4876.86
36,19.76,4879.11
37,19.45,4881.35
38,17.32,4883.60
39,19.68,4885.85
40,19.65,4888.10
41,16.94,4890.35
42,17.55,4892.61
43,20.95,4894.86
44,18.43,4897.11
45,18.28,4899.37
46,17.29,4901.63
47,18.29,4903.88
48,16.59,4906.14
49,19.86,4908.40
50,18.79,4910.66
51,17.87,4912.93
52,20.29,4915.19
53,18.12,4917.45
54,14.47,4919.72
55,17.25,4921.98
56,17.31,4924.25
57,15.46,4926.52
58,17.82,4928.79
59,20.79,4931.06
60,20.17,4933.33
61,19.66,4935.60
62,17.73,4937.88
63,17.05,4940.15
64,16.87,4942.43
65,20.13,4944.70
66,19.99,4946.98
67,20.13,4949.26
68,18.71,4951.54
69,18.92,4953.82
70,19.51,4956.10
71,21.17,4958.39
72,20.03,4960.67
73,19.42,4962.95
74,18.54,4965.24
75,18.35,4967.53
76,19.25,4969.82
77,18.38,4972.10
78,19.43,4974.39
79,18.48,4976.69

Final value -0.16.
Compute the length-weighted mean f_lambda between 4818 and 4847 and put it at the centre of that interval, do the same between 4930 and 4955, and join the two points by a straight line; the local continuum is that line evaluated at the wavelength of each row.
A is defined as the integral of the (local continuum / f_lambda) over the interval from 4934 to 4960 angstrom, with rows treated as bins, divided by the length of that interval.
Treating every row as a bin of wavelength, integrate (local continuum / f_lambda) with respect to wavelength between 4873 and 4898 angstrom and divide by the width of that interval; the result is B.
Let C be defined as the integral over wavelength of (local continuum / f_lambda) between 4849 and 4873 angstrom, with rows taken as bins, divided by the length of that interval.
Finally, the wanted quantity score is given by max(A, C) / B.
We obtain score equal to 1.13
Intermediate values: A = 1.01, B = 1.00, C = 1.13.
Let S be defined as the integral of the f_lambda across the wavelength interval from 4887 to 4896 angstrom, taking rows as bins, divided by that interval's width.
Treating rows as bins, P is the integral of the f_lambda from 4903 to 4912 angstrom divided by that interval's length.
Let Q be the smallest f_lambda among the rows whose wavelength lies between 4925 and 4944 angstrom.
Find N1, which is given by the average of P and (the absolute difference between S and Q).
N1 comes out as 11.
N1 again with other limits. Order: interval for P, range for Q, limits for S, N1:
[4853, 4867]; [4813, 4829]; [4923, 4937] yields 9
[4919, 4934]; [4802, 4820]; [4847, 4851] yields 9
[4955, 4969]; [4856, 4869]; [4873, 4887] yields 12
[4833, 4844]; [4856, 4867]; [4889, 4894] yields 10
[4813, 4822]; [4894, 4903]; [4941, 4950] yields 10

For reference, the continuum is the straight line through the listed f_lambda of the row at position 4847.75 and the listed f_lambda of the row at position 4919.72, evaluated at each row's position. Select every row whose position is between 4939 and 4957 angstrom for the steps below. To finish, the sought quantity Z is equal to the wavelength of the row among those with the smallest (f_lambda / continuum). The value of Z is 4940.15 angstrom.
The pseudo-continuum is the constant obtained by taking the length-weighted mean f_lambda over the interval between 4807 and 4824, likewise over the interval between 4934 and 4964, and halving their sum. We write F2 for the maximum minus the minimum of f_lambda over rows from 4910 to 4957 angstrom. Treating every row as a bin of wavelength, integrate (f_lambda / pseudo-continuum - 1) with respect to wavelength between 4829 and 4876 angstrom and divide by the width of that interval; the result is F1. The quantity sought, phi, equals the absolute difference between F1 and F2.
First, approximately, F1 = -0.091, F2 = 6.32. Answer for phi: 6.41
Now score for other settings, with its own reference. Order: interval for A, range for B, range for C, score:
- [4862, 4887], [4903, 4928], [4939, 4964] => 0.96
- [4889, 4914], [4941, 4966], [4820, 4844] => 1.03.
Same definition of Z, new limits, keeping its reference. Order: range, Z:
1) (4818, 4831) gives 4825.48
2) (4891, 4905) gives 4892.61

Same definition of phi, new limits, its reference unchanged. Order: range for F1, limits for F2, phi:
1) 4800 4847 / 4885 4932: 6.51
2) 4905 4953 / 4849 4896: 7.19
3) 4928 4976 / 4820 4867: 6.34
